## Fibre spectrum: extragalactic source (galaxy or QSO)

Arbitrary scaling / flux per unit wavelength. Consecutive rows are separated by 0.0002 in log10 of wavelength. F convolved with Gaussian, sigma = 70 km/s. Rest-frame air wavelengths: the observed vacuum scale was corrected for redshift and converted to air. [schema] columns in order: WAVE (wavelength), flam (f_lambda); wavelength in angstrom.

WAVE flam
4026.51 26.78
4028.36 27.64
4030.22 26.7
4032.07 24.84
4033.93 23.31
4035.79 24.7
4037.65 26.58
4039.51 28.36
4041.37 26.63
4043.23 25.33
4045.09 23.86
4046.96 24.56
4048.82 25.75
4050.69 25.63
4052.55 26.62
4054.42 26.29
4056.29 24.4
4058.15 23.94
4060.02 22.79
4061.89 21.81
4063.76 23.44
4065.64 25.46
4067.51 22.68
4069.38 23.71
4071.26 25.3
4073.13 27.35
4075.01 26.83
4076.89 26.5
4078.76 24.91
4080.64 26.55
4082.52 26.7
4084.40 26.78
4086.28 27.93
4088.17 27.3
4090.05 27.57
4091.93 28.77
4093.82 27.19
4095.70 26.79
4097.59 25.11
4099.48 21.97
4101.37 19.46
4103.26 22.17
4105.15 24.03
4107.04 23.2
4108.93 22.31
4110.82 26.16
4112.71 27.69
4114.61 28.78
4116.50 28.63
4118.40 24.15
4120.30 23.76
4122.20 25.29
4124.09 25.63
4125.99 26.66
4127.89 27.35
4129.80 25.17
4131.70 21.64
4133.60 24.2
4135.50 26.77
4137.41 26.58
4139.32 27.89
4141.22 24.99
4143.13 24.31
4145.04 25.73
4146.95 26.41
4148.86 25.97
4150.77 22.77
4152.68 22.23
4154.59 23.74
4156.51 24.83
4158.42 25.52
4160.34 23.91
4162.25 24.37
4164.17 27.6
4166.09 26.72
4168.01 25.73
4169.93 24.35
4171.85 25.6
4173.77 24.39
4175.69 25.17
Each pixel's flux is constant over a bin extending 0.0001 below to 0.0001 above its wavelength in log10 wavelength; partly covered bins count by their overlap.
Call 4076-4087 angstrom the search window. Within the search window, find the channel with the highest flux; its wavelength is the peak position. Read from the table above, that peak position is 4086.28 angstrom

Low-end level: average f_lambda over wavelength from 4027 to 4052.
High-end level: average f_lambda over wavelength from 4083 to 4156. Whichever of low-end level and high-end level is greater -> 25.7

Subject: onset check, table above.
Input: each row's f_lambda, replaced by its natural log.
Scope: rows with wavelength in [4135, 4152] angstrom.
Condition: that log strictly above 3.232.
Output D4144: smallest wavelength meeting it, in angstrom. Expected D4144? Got 4135.50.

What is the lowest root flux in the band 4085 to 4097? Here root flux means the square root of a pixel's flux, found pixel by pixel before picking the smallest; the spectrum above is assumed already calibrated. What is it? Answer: 5.18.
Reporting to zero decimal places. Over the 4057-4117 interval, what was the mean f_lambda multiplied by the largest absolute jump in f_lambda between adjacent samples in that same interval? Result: 97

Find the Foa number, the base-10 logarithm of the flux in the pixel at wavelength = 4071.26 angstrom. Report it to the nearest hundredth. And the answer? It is 1.40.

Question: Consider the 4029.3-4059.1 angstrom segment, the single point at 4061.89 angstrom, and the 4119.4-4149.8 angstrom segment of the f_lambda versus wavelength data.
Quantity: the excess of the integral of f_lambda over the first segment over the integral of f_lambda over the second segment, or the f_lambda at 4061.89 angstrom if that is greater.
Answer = 21.8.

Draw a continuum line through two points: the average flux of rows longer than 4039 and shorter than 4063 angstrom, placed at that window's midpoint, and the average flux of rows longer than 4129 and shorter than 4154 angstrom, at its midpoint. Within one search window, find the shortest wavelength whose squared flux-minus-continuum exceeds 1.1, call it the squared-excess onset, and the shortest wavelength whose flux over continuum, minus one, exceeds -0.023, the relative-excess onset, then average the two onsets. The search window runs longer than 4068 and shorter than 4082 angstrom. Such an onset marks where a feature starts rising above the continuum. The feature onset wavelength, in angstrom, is 4070.3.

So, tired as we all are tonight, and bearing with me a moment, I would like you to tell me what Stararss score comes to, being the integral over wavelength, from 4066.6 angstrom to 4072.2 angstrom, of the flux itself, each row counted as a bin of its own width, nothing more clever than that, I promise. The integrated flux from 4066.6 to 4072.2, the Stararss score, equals 134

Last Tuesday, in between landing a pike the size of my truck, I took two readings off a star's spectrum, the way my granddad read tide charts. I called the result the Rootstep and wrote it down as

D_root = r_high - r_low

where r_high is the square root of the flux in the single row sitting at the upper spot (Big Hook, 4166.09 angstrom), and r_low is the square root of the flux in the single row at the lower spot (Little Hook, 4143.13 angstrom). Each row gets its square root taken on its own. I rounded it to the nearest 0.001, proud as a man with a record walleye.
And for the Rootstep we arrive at 0.239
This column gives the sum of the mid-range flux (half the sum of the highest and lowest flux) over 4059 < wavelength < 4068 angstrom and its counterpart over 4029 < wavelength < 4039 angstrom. 48.6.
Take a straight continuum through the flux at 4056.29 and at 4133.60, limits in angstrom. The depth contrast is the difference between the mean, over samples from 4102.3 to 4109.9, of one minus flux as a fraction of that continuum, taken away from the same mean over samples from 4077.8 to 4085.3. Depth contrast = -0.13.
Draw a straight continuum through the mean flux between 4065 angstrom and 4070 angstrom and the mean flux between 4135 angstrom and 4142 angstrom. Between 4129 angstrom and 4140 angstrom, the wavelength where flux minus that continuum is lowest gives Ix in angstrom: 4131.70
